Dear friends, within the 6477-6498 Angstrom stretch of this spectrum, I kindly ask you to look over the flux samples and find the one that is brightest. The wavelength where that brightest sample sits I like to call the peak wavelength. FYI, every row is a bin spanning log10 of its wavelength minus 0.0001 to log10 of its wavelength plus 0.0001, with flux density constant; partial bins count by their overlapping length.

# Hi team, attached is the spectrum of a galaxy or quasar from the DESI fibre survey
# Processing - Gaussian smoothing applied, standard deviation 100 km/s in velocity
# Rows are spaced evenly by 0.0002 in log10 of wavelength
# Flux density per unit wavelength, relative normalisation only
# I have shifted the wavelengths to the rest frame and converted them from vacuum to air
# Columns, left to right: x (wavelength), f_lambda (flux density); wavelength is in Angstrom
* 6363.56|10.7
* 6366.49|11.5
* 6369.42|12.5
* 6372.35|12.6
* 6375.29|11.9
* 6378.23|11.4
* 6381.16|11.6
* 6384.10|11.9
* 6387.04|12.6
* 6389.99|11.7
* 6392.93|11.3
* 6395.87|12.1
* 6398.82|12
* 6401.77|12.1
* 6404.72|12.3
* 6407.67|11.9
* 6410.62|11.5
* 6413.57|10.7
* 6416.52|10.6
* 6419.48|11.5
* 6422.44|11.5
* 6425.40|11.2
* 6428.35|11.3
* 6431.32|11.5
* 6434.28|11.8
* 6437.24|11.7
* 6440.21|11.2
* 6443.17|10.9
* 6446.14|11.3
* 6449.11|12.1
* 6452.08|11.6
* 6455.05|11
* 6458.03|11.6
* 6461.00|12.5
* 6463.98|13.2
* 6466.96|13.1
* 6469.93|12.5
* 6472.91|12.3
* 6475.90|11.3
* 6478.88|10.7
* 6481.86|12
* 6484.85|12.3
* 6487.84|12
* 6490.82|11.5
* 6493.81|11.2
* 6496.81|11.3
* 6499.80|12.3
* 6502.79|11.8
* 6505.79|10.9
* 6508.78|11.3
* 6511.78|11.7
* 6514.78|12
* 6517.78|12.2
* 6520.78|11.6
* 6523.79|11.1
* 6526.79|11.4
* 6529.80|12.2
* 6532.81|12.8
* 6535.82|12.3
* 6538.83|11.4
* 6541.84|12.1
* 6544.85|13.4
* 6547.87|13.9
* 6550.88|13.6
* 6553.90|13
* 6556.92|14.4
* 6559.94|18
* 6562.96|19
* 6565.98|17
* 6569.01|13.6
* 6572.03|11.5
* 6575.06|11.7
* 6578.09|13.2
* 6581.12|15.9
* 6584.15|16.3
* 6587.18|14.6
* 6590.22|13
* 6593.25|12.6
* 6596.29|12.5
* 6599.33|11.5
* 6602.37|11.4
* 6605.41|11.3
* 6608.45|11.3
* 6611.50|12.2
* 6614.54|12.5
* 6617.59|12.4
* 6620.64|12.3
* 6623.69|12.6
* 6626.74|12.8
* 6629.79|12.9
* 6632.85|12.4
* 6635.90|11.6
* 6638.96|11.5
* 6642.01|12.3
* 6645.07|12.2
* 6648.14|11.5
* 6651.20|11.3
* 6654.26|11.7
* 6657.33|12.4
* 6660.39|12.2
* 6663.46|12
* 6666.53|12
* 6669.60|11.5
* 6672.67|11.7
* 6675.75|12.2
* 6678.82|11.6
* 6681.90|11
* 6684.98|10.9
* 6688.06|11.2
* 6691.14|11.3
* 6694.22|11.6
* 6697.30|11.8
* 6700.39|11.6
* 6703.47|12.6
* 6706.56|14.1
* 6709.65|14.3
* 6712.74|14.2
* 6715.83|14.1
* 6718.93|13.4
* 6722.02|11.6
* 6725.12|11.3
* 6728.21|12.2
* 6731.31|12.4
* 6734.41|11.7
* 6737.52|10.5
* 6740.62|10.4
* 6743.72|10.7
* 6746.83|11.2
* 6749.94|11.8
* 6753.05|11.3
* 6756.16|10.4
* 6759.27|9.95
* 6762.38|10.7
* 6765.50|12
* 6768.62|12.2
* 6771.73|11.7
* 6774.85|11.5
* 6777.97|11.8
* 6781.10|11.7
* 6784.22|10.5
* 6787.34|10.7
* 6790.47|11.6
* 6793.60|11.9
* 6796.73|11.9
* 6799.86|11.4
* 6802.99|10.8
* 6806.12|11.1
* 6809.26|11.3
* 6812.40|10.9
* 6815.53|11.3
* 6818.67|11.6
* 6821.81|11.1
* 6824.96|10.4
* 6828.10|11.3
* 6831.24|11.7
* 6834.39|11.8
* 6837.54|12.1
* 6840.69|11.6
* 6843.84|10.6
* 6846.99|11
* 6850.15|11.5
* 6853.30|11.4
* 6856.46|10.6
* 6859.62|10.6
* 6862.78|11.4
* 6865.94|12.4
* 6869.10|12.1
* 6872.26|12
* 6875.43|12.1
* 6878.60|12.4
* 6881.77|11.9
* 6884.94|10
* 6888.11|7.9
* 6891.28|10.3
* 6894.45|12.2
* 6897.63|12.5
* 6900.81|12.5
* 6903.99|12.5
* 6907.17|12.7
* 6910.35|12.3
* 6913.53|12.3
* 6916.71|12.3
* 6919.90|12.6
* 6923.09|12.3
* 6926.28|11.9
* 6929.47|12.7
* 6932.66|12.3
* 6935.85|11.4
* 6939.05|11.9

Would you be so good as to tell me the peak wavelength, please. 6484.85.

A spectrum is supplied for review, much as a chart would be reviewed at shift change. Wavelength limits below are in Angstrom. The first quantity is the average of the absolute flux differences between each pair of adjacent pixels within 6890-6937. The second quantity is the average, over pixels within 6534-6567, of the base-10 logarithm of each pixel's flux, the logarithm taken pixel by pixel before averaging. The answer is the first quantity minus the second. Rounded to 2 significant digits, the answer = -0.73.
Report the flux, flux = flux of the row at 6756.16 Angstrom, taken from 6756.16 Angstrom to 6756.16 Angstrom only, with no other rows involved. 10.4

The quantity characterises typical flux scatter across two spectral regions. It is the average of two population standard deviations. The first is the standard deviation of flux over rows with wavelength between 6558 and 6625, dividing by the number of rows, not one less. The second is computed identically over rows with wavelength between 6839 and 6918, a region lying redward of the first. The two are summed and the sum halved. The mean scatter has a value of 1.66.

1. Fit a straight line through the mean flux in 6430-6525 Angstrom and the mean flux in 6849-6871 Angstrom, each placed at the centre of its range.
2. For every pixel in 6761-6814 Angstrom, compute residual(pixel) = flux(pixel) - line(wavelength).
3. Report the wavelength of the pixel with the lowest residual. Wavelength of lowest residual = 6784.22 Angstrom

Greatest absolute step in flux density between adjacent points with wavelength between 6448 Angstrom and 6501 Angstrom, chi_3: 1.30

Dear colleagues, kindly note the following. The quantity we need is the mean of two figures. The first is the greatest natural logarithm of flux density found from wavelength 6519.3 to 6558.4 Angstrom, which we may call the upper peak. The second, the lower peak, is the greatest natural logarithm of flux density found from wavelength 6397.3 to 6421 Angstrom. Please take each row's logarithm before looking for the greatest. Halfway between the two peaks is 2.59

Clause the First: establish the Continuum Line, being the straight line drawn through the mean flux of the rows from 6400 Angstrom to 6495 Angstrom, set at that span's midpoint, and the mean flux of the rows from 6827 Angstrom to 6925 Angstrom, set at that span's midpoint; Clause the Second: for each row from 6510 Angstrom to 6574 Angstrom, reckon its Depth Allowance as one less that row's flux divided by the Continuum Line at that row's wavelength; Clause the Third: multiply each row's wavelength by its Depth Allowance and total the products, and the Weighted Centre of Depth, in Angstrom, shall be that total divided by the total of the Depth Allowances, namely 6557.4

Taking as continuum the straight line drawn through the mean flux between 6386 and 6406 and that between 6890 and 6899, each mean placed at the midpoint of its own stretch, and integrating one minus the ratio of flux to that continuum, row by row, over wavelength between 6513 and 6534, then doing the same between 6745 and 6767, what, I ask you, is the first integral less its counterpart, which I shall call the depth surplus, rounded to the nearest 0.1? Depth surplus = -1.3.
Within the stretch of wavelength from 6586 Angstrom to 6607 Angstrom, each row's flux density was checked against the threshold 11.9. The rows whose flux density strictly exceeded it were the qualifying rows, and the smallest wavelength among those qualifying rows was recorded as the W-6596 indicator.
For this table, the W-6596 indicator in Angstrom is 6587.18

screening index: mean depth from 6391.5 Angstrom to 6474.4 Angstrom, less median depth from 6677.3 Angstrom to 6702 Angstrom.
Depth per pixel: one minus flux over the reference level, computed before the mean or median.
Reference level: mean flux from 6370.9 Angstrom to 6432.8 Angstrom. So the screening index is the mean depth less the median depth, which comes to -0.02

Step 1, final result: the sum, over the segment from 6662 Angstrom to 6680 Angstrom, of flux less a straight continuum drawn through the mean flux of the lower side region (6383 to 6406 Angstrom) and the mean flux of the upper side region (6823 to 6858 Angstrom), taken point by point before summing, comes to 1.7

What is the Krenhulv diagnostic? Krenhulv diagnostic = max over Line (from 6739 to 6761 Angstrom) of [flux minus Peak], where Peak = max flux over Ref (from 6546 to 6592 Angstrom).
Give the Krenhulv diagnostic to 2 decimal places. -7.20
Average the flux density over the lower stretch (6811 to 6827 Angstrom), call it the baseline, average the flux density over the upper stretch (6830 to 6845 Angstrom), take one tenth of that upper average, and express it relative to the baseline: 0.105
